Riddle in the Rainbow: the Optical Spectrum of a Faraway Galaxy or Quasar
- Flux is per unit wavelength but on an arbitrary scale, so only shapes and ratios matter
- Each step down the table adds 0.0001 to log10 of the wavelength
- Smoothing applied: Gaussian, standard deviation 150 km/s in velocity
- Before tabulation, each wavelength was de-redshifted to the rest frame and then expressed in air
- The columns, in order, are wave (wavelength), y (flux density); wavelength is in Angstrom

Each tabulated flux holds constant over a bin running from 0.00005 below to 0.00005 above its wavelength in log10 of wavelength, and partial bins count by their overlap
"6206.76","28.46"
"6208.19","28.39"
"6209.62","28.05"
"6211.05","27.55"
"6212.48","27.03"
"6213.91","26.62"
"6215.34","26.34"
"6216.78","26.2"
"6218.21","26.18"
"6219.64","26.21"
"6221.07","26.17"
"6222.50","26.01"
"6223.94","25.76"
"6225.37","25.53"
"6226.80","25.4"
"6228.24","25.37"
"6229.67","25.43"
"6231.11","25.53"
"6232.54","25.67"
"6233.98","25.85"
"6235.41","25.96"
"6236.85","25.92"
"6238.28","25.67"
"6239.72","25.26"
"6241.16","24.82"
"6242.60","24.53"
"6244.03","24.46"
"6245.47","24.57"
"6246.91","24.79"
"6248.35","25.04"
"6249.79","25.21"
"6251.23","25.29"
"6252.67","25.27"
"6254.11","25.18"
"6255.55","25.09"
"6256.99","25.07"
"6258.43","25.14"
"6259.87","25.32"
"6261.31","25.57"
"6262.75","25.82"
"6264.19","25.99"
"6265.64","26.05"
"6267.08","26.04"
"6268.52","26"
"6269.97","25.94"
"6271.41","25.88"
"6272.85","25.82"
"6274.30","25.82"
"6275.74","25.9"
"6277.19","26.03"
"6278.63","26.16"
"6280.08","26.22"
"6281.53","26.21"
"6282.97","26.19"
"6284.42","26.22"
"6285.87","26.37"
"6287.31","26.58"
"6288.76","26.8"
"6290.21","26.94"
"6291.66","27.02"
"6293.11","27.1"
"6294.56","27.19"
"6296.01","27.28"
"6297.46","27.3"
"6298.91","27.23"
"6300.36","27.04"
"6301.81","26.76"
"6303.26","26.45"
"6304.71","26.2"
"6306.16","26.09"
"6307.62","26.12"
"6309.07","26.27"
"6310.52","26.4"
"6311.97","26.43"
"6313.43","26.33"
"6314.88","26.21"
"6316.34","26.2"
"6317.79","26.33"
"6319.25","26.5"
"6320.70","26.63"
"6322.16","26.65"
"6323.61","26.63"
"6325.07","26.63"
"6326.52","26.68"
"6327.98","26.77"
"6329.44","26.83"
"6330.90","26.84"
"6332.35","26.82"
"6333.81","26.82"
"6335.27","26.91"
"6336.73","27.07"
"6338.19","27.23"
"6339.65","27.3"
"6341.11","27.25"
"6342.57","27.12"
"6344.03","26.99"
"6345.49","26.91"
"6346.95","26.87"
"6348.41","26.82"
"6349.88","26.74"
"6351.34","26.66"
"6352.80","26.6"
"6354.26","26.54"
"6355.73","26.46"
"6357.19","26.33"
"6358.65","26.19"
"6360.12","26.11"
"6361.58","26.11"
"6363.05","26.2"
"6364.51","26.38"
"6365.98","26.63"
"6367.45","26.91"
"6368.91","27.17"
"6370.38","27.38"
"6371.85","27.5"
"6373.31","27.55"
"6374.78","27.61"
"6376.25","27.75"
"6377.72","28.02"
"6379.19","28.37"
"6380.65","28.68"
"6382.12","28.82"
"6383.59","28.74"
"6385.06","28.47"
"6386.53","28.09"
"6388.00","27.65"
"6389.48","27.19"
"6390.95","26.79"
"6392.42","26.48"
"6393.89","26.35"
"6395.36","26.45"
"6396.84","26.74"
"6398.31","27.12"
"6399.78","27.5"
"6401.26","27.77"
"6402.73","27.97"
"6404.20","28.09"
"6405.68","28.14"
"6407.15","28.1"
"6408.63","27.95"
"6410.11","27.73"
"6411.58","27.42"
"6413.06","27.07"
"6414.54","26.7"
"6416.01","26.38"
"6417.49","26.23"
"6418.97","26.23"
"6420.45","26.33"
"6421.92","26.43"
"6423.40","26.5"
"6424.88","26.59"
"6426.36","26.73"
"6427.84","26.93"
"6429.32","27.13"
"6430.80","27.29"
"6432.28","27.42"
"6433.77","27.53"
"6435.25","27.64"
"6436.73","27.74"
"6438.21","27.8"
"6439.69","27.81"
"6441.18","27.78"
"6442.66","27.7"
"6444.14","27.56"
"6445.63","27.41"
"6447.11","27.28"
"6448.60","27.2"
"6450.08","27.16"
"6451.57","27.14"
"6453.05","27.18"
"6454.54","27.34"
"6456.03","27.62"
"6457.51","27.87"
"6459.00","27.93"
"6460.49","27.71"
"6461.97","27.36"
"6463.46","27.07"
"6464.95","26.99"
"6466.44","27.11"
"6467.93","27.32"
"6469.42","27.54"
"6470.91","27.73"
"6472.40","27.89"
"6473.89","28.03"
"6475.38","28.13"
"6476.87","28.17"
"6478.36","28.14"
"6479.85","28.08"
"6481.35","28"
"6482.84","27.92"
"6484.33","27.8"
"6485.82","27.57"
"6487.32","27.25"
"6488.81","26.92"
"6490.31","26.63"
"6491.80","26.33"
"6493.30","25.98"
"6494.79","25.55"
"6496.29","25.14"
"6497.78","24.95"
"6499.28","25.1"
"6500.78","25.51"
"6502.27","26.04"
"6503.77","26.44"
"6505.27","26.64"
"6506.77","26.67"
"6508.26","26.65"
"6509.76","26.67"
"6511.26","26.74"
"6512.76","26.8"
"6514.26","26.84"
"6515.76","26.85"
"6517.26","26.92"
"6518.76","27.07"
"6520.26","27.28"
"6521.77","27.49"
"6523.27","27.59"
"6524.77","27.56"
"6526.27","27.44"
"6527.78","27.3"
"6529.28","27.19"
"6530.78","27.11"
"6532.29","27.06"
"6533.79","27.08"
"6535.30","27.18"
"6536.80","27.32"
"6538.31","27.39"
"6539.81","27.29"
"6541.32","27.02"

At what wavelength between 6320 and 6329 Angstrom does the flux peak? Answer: 6327.98 Angstrom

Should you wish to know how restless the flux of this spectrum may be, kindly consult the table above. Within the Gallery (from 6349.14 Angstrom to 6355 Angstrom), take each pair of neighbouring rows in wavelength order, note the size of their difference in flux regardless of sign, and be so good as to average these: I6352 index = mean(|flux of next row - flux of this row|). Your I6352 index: 0.07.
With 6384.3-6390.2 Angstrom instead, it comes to 0.43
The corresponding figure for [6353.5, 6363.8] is 0.09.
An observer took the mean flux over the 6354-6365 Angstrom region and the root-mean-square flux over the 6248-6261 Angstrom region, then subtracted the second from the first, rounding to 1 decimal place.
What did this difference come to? 1.1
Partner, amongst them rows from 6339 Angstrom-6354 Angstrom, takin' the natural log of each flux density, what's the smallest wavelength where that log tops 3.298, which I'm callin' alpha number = 6339.65 Angstrom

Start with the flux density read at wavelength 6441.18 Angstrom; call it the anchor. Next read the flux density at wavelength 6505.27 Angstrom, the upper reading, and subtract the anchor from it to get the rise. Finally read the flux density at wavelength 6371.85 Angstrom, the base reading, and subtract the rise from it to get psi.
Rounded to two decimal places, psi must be 28.64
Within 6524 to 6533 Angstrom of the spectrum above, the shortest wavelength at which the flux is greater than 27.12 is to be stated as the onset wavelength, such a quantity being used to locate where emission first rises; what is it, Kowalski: 6524.77 Angstrom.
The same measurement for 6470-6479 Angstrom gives 6470.91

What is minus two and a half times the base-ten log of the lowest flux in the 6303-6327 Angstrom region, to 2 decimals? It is -3.54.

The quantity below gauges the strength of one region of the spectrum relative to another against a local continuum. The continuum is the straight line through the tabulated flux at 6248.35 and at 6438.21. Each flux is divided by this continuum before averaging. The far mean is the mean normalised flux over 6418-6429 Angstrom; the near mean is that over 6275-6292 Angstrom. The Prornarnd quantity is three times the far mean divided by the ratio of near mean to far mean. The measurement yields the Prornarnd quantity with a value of 2.69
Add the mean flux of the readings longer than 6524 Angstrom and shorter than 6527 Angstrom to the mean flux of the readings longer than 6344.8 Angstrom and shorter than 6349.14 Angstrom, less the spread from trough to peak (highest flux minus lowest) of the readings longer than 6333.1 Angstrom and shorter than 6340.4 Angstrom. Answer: 53.9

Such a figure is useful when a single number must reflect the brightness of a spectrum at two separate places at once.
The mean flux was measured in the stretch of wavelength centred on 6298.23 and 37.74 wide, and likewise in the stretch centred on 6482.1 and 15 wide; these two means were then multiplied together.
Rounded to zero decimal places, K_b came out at 739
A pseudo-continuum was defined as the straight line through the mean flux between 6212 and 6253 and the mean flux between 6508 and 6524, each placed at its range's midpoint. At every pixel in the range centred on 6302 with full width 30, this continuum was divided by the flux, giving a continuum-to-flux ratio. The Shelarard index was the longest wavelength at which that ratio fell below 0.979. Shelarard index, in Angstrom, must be 6301.81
